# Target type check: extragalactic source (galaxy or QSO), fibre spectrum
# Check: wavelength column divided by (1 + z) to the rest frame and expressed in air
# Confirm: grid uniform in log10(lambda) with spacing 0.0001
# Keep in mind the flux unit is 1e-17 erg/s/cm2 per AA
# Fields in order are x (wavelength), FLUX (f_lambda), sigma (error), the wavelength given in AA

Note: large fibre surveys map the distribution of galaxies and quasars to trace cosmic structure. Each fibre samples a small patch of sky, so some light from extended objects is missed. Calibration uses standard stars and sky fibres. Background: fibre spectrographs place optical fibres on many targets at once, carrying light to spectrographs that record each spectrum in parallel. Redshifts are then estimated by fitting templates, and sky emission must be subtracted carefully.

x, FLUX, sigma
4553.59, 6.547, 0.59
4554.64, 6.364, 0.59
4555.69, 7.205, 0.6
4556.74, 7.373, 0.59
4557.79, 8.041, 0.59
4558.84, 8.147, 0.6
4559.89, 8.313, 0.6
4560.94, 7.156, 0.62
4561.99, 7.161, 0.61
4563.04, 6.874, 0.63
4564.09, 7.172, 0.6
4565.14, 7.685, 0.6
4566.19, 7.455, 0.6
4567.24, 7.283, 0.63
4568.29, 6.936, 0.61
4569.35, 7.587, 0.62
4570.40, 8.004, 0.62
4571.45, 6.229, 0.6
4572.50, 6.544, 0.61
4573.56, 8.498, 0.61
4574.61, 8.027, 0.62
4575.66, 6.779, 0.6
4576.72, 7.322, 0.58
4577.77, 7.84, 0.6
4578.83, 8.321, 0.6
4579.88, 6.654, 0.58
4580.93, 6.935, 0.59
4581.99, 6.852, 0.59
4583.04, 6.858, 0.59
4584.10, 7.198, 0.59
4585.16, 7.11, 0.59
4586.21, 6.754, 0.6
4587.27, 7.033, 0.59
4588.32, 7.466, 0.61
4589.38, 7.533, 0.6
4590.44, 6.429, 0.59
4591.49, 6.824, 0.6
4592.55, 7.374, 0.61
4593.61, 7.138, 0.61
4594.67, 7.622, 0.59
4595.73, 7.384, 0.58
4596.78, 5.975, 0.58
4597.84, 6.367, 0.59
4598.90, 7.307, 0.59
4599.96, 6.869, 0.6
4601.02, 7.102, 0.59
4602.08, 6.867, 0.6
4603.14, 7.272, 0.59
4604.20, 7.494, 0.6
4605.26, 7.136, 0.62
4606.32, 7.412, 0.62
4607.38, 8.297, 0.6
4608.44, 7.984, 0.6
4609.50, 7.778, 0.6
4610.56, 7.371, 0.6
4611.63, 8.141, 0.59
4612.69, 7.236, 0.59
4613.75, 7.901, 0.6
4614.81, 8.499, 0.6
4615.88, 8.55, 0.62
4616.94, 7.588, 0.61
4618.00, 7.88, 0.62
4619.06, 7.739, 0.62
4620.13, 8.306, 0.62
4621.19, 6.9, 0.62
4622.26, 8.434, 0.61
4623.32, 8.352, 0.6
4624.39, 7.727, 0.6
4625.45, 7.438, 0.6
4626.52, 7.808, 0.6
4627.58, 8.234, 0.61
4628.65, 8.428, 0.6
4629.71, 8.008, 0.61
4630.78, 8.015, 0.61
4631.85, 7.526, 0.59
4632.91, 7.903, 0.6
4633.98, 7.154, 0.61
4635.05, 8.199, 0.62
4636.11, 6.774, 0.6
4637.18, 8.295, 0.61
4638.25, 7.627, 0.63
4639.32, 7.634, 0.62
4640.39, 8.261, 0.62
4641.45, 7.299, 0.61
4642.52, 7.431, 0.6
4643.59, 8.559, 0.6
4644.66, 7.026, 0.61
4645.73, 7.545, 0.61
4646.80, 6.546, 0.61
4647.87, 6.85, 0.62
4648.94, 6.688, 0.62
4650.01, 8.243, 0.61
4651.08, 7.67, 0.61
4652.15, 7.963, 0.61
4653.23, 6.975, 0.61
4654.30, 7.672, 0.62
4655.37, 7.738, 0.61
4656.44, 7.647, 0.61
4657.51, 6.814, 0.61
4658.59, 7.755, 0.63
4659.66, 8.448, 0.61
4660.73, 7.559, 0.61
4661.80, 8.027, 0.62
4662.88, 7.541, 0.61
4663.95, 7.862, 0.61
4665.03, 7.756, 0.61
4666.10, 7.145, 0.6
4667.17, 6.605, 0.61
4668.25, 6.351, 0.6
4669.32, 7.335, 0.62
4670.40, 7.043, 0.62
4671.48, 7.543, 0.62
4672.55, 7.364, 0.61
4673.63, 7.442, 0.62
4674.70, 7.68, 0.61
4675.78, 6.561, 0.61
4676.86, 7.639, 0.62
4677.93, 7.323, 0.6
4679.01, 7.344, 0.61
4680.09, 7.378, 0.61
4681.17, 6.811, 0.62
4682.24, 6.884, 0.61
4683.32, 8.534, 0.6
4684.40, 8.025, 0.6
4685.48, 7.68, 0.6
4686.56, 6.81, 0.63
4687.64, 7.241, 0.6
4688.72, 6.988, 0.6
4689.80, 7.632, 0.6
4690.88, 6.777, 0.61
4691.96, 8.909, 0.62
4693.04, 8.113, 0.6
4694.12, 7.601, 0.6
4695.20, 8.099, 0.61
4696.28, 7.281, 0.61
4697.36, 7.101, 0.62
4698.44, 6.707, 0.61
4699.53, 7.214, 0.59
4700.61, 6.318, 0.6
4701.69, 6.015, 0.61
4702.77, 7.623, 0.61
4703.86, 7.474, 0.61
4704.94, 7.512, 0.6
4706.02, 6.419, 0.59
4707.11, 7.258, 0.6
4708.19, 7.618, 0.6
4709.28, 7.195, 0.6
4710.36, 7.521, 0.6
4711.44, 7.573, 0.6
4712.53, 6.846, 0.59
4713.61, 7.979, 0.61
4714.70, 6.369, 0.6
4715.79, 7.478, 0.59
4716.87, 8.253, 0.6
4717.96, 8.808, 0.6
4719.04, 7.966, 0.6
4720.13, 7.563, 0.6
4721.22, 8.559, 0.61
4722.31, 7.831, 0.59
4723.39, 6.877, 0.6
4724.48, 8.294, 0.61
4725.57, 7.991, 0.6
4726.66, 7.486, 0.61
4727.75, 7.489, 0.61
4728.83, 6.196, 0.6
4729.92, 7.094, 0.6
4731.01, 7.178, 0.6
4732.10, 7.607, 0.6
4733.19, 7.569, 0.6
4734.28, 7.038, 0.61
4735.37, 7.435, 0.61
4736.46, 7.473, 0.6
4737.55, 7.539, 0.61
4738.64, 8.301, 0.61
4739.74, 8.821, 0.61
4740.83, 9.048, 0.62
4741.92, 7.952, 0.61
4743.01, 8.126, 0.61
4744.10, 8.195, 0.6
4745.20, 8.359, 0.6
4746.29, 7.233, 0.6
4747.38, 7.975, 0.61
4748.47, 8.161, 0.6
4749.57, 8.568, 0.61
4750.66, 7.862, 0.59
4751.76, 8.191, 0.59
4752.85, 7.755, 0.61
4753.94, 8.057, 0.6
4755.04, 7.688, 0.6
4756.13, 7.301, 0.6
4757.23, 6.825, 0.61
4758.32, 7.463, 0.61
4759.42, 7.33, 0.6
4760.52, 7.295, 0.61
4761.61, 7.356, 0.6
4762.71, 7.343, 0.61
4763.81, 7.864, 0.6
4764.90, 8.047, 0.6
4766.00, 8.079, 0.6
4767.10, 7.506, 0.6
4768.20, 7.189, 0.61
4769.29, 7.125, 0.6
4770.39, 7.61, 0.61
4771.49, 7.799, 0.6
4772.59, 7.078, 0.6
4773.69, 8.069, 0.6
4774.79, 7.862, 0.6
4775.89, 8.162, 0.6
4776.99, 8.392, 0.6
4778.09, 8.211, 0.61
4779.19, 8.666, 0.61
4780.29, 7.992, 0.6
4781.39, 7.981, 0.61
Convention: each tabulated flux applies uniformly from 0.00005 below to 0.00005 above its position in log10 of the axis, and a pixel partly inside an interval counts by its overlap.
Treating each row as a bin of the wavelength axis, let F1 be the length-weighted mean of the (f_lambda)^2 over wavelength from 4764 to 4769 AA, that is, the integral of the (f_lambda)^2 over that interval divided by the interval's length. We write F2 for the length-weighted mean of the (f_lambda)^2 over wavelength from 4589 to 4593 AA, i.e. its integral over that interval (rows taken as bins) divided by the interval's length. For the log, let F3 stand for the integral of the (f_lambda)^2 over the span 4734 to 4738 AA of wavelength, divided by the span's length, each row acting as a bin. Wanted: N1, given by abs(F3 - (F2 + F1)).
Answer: 54.1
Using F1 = 59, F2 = 49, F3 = 55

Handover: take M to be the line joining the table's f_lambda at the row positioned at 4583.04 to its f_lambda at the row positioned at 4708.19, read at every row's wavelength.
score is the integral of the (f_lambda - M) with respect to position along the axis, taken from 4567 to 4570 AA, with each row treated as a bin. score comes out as 1.6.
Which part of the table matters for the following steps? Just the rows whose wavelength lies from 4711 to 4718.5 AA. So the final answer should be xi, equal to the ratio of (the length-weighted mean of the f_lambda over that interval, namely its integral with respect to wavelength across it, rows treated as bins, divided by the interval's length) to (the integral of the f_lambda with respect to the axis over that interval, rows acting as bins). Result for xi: 0.133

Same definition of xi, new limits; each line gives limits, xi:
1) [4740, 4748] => 0.125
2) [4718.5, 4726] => 0.133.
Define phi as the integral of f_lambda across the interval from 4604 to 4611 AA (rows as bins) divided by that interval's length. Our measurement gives 7.7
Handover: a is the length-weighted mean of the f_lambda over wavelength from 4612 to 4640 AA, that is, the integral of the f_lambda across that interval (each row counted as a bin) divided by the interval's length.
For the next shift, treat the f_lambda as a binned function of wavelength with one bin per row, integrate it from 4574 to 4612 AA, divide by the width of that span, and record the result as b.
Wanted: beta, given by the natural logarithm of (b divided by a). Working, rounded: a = 7.86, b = 7.24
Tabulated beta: -0.08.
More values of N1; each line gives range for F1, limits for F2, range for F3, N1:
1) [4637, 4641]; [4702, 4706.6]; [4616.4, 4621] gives 53.6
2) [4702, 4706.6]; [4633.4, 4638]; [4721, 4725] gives 48.5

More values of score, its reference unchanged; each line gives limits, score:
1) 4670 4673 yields -0.2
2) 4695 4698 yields -0.4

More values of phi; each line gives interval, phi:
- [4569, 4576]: 7.4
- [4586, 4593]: 7.1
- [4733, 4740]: 7.7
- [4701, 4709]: 7.1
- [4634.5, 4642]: 7.7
